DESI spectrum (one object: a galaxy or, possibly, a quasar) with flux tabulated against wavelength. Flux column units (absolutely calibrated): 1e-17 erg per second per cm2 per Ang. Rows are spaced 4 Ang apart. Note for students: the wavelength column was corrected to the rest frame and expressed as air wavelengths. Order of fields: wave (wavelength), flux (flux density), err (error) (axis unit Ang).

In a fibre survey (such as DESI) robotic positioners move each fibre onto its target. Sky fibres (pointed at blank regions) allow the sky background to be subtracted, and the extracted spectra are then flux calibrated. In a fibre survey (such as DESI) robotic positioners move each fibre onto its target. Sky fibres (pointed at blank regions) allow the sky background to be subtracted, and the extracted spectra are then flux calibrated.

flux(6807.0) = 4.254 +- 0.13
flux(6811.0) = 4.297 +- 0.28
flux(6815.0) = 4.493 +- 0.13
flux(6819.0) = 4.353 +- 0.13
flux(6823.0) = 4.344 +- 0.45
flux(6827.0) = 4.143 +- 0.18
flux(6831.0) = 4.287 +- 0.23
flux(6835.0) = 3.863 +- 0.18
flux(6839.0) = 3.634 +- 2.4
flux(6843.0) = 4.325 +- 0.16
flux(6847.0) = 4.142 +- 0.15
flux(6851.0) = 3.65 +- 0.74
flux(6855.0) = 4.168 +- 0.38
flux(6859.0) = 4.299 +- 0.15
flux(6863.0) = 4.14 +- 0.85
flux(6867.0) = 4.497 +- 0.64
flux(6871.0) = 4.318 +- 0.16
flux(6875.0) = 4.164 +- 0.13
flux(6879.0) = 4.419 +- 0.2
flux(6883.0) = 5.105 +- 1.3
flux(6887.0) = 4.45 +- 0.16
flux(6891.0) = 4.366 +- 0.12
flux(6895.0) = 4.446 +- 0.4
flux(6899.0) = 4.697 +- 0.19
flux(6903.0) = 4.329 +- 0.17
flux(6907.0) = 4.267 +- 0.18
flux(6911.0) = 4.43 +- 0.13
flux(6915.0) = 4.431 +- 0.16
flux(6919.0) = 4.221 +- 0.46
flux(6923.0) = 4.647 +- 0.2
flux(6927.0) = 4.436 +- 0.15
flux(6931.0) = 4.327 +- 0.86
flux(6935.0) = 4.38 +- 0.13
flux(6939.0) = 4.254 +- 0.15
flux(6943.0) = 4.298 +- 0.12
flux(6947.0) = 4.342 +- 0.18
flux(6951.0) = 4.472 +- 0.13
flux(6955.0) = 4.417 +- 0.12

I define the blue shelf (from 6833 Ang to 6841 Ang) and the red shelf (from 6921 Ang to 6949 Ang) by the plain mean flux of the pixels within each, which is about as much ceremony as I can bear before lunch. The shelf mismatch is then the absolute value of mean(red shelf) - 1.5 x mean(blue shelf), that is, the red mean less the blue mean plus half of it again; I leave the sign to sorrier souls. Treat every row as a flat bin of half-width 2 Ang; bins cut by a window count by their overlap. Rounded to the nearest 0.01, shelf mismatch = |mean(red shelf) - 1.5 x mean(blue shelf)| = 1.24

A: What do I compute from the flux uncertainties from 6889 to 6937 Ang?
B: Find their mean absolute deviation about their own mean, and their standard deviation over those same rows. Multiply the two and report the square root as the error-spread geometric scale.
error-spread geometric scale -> 0.18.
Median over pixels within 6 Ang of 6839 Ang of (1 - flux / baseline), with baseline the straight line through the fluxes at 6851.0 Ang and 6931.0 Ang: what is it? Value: -0.10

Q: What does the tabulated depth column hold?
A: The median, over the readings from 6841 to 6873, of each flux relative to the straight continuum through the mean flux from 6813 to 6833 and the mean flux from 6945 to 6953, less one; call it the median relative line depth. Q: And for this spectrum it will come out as -0.026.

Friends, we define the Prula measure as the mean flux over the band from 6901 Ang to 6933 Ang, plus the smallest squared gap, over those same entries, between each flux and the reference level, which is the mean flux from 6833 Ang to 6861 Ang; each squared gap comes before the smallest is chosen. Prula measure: 4.43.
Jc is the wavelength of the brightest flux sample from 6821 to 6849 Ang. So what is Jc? 6823.0 Ang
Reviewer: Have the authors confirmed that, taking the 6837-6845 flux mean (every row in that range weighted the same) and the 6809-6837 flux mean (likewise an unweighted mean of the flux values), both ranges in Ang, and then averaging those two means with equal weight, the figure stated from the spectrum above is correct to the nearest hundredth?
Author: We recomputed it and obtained 4.12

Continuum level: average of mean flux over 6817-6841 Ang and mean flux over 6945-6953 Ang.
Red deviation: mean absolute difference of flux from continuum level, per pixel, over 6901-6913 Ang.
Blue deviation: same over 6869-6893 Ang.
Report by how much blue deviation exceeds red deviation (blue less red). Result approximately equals 0.16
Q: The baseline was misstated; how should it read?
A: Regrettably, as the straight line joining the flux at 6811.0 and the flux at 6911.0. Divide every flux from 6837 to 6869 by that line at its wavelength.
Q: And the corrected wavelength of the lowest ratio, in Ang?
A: 6839.0 Ang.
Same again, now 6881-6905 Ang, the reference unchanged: 6903.0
